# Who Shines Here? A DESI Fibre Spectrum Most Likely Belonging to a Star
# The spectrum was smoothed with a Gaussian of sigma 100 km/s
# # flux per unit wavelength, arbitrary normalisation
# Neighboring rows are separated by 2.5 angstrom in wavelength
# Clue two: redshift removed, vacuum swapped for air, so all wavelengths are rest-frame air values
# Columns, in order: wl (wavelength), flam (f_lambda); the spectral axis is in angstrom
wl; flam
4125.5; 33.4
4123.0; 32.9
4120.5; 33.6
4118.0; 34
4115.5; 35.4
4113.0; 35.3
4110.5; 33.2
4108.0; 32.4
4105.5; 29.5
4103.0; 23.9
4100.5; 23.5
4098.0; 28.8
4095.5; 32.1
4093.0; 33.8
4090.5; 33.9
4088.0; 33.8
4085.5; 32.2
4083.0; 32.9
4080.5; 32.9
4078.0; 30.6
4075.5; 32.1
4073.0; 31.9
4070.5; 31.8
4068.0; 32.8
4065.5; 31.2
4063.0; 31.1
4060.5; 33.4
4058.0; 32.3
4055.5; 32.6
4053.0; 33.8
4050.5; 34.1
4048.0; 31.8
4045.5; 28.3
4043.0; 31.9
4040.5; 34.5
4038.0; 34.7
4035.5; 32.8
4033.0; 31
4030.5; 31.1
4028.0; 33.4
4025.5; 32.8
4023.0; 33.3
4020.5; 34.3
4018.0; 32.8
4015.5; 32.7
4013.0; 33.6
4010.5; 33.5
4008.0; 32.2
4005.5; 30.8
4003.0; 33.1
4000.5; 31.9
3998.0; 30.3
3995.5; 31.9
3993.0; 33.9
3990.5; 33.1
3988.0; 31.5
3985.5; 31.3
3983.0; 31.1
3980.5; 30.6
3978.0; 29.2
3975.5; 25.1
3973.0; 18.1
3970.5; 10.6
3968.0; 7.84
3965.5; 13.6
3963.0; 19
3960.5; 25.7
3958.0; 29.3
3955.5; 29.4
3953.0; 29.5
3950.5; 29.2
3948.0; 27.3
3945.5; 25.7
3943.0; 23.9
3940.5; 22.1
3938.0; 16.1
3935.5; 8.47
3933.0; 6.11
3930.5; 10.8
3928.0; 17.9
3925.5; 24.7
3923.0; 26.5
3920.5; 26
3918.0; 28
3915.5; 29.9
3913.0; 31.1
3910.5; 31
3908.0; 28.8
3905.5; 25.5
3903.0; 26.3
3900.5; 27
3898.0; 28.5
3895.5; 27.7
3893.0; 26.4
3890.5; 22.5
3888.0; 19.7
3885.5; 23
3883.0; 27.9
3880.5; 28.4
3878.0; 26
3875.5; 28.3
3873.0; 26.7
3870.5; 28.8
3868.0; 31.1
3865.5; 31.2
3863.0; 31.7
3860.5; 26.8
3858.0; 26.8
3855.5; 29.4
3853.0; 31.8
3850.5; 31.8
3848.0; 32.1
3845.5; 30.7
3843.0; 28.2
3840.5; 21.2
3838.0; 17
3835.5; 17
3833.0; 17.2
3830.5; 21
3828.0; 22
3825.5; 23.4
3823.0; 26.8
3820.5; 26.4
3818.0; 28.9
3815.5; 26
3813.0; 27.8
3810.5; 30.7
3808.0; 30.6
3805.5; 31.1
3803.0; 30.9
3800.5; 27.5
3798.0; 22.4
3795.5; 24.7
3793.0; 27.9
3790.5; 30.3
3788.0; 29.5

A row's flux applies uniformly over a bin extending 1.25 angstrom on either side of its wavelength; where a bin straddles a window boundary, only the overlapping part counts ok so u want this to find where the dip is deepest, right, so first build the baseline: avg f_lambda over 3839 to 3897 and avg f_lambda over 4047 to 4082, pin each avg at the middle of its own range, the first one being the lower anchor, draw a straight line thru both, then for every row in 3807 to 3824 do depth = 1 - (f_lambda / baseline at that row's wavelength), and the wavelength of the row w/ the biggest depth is 3815.5 angstrom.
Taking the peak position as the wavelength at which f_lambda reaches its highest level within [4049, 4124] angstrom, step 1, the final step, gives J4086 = 4115.5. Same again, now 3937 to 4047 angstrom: 4038.0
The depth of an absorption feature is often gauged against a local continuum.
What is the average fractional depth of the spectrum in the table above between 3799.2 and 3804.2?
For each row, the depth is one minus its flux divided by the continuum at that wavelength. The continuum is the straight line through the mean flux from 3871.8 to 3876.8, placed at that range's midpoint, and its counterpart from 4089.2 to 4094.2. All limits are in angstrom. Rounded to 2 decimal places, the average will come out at -0.15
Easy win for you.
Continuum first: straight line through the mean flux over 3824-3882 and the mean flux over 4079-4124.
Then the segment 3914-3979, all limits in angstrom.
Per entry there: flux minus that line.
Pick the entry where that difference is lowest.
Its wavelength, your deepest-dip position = 3933.0 angstrom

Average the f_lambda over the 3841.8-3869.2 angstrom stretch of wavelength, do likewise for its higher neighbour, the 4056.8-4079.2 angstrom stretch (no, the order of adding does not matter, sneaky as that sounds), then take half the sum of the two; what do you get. 31.0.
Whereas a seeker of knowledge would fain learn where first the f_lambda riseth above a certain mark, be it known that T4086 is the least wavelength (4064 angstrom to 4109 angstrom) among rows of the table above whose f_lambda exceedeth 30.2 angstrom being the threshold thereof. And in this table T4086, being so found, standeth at 4065.5 angstrom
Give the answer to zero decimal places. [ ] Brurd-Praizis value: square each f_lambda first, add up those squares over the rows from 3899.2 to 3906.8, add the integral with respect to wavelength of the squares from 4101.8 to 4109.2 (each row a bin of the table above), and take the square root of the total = 91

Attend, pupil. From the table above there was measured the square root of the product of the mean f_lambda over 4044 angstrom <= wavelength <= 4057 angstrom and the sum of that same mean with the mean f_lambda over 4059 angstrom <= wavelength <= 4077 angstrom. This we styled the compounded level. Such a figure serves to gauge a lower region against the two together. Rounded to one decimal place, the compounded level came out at 45.4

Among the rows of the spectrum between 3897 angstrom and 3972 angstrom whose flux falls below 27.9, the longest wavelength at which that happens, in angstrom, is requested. 3970.5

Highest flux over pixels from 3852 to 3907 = 31.8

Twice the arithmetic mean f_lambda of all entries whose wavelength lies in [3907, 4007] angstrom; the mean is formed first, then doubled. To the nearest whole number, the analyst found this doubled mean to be 50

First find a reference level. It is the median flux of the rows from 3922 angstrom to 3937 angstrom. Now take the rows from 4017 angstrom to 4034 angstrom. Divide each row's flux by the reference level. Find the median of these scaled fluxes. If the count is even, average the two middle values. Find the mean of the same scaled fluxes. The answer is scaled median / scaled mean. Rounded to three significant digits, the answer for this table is 1.00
